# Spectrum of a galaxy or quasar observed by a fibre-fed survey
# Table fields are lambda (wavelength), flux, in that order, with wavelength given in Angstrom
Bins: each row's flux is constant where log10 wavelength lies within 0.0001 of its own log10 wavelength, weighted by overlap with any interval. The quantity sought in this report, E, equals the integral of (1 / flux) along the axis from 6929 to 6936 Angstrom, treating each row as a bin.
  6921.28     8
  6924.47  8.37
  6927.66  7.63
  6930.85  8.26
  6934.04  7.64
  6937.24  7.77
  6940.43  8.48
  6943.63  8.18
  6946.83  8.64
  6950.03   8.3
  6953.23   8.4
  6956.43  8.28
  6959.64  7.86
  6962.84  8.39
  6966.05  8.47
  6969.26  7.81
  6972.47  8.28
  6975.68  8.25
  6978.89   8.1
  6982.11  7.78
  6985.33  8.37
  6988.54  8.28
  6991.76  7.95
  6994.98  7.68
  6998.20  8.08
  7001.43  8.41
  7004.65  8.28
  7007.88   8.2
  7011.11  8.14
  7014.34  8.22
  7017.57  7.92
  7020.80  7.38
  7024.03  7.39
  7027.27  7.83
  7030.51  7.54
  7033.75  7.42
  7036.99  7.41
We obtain 0.88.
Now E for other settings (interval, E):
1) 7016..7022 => 0.78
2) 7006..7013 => 0.86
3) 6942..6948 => 0.71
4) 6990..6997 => 0.89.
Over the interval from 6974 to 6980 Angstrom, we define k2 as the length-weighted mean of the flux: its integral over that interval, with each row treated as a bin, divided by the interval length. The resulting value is 8.19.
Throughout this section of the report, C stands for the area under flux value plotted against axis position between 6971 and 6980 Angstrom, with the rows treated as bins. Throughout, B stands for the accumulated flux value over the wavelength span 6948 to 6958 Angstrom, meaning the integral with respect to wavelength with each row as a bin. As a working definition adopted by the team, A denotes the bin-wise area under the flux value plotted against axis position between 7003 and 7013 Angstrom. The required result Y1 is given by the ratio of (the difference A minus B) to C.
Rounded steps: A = 82.1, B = 83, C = 74.0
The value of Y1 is -0.02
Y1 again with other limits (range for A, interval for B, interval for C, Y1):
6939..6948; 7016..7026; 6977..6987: 0.00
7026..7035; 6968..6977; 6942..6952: -0.06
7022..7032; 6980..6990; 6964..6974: -0.07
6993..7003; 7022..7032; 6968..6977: 0.06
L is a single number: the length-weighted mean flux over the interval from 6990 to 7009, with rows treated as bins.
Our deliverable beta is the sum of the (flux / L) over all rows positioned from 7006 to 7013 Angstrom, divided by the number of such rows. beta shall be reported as 1.01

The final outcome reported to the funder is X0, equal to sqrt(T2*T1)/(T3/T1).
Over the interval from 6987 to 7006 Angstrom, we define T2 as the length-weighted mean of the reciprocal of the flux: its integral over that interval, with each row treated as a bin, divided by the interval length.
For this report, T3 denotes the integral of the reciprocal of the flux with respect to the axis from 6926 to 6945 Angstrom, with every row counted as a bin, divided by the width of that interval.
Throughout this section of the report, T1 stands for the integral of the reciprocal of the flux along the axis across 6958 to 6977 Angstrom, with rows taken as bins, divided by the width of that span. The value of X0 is 0.120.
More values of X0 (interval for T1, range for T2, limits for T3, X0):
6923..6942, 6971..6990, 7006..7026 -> 0.121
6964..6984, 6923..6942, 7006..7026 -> 0.120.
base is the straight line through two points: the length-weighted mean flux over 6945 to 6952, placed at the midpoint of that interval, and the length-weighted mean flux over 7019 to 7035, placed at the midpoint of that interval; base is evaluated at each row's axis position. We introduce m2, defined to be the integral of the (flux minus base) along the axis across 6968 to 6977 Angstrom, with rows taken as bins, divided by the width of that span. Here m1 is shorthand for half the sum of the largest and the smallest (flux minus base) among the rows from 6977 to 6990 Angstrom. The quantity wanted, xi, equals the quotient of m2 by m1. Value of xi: -1.22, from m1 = 0.04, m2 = -0.05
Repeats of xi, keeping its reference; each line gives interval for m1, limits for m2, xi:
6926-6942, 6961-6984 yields 0.03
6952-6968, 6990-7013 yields -2.39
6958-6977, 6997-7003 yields -3.45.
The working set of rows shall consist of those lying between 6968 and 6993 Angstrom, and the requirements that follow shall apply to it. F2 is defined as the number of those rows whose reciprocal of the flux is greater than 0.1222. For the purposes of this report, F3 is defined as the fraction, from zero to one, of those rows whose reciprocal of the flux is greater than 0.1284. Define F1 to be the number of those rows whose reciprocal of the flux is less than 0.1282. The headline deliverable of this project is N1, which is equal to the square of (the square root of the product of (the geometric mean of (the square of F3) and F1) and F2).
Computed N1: 1.3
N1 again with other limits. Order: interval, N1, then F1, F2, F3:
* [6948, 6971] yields 0.0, 7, 2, 0.0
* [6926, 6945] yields 3.5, 3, 4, 0.5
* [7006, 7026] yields 2.7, 4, 4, 0.3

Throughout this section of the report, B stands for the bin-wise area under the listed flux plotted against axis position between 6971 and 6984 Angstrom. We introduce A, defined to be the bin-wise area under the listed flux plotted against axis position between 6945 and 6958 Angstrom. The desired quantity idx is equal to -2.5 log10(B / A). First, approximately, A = 109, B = 105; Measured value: 0.04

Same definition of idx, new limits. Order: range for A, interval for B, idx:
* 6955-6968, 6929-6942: 0.03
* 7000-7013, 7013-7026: 0.07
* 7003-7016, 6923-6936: 0.03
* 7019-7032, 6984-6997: -0.07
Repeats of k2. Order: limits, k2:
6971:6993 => 8.15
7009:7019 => 8.10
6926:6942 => 7.96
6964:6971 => 8.15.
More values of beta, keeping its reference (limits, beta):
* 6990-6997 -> 0.97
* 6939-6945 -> 1.03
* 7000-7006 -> 1.03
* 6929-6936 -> 0.98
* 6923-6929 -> 0.99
